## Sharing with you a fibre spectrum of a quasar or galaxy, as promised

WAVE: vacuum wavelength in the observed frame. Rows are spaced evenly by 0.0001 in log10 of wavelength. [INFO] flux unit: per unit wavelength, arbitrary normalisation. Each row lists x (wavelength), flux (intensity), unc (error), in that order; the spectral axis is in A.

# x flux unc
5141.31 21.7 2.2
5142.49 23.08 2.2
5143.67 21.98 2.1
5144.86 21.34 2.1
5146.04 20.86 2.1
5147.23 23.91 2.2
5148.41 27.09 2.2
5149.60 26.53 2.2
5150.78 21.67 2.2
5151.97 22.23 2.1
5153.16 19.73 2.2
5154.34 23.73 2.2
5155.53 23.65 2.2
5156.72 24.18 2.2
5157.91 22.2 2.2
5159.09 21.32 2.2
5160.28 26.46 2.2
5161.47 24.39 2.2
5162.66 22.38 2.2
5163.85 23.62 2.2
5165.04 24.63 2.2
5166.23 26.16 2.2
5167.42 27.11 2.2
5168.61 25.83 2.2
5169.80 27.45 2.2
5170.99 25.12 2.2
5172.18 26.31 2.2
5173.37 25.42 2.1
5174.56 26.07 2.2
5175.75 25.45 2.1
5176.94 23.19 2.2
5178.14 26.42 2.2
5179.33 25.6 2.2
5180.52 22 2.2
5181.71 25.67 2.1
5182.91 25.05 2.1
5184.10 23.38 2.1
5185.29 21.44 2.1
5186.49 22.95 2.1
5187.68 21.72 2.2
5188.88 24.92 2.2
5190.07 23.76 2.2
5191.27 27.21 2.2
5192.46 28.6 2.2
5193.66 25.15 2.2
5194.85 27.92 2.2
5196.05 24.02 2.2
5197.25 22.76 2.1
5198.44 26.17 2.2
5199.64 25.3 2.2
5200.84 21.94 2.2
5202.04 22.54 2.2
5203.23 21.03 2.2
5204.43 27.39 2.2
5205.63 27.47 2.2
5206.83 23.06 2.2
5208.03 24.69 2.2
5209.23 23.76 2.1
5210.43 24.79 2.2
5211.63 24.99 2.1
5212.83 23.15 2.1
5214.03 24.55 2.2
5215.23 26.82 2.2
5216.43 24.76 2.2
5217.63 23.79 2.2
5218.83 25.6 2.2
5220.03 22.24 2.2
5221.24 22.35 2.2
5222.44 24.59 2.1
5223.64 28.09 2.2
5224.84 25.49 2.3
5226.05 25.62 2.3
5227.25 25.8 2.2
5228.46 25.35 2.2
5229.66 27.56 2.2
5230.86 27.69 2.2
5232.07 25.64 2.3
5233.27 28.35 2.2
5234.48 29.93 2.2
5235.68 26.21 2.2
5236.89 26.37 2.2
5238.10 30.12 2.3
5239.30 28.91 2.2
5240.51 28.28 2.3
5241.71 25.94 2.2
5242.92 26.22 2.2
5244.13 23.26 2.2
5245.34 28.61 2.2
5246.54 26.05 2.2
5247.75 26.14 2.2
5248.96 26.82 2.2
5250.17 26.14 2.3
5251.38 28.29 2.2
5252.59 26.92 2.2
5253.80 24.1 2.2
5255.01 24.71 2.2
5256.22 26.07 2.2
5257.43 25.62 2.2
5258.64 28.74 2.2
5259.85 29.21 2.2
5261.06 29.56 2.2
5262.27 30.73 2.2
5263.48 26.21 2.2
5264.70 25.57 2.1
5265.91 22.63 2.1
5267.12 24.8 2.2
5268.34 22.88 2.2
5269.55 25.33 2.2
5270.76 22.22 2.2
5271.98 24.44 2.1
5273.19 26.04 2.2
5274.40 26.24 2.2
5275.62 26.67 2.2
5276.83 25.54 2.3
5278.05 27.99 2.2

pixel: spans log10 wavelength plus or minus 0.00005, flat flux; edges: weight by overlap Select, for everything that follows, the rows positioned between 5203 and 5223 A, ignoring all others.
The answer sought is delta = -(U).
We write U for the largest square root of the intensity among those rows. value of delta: -5.24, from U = 5.24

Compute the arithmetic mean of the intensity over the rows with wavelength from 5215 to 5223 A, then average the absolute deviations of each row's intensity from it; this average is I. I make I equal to 1.3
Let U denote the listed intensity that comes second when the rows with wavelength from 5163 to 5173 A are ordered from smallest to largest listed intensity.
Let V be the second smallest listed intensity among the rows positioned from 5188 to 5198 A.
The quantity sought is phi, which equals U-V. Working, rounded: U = 24.63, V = 23.76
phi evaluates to 0.9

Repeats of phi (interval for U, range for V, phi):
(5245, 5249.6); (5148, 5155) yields 4.5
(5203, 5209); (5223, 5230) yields -2.4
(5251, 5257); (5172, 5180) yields -0.7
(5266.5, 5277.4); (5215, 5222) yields 0.5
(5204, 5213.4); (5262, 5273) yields 0.5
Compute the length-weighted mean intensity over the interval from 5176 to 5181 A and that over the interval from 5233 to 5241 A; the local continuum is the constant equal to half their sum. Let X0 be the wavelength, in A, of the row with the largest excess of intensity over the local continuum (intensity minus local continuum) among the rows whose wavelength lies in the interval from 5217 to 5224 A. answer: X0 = 5223.64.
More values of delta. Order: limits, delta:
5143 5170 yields -5.24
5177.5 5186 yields -5.14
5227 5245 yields -5.49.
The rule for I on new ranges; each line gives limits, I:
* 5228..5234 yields 1.1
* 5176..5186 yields 1.6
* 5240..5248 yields 1.2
